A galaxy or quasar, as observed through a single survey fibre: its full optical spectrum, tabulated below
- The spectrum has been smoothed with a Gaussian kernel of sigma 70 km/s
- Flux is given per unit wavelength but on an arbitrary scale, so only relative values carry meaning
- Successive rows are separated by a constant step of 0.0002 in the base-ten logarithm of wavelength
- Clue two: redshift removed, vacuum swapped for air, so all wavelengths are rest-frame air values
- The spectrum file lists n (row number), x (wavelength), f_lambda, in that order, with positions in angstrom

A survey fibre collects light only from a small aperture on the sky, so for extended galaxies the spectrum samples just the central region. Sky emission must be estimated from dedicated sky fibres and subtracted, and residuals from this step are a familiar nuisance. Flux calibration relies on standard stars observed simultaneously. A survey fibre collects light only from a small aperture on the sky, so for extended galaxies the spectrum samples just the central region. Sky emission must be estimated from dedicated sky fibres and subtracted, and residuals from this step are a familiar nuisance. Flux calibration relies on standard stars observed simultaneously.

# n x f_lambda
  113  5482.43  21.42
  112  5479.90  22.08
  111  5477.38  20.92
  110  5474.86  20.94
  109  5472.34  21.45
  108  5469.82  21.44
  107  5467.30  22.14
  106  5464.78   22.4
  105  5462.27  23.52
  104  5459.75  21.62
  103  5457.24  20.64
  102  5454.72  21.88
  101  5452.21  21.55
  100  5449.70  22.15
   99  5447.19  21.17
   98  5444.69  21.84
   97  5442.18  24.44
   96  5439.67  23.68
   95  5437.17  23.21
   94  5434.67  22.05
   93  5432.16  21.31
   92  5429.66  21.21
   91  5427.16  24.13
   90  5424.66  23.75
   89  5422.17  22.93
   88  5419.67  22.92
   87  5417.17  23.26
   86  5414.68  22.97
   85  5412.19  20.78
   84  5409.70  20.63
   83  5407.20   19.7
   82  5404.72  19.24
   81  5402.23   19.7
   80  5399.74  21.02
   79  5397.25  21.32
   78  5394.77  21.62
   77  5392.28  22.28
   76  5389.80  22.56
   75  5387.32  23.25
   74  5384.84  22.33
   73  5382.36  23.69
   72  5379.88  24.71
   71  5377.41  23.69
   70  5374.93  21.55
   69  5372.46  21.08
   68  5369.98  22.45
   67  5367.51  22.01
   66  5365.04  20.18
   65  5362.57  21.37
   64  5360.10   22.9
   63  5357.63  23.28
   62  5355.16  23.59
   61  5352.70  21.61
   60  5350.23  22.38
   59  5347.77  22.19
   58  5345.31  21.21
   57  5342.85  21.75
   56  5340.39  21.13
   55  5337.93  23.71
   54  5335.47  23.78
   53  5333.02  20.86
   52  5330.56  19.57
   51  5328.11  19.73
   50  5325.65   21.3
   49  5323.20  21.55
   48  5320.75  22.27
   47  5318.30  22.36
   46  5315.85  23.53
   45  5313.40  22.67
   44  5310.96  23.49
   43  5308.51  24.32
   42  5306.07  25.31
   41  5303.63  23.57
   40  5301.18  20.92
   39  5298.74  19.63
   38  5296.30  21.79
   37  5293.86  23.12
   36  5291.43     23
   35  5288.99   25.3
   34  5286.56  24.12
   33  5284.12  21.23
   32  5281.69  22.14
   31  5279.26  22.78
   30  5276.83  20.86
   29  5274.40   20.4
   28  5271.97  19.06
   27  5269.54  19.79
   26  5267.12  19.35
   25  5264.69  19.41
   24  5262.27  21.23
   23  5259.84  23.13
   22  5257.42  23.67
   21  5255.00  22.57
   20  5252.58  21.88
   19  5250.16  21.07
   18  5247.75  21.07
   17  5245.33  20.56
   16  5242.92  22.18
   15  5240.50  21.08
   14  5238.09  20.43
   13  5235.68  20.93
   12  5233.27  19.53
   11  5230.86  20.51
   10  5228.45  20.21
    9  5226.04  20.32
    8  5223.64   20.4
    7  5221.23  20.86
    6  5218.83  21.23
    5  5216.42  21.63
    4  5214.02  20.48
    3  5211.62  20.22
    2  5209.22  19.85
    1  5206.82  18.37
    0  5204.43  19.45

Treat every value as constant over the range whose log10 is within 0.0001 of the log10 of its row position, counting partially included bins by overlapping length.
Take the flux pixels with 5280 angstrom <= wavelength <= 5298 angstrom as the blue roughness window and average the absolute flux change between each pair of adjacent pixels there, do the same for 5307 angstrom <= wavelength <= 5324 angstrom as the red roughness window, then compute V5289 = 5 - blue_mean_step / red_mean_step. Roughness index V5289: 3.06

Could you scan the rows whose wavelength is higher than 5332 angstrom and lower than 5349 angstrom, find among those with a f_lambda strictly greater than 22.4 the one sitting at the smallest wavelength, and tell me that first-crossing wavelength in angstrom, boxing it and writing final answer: 5335.47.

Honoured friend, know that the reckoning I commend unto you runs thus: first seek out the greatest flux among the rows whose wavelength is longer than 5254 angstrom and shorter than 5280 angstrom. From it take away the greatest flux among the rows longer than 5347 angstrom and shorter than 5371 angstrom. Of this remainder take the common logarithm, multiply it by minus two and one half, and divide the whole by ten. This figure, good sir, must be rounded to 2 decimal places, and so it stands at 0.27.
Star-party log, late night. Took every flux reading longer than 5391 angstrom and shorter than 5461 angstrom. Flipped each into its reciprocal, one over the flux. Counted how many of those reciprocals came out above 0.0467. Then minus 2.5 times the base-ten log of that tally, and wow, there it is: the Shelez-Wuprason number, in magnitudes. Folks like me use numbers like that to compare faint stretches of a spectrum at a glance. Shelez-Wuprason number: -2.6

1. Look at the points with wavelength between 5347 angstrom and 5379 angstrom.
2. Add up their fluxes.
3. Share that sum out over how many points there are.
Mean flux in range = 22.2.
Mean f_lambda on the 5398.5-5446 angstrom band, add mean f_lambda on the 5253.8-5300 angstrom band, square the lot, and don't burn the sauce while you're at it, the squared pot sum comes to 1915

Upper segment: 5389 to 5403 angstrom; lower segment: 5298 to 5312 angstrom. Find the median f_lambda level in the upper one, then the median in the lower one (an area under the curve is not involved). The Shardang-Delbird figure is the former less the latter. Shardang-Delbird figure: -2.1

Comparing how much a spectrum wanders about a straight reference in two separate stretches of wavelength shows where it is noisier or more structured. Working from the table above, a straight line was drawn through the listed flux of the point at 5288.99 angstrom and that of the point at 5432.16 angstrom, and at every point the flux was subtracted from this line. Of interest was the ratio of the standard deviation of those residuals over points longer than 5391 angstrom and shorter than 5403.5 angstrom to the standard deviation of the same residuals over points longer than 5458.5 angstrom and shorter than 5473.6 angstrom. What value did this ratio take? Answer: 1.1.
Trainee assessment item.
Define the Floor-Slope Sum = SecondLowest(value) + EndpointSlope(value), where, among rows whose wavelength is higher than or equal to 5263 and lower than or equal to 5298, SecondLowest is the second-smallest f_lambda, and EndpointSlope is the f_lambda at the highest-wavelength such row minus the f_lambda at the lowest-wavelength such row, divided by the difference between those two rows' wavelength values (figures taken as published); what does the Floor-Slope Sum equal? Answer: 19.4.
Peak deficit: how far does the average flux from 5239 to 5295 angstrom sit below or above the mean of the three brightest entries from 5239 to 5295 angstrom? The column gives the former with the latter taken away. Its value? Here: -2.7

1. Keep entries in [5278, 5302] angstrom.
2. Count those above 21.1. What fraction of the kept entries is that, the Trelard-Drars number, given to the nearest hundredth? 0.80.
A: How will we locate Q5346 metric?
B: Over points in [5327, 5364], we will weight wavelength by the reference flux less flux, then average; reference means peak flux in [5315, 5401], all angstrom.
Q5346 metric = 5343.0 angstrom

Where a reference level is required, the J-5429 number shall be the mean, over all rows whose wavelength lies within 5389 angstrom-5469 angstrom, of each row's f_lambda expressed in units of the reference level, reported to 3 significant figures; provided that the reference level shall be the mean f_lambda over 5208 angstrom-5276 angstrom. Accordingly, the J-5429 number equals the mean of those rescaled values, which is 1.06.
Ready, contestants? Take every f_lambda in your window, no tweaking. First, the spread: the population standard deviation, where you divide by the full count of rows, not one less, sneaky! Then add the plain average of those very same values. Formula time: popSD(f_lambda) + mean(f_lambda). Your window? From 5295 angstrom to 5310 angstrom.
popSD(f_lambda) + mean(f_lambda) 24.6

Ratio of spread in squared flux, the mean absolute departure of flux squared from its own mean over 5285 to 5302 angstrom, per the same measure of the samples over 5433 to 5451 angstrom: 1.5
